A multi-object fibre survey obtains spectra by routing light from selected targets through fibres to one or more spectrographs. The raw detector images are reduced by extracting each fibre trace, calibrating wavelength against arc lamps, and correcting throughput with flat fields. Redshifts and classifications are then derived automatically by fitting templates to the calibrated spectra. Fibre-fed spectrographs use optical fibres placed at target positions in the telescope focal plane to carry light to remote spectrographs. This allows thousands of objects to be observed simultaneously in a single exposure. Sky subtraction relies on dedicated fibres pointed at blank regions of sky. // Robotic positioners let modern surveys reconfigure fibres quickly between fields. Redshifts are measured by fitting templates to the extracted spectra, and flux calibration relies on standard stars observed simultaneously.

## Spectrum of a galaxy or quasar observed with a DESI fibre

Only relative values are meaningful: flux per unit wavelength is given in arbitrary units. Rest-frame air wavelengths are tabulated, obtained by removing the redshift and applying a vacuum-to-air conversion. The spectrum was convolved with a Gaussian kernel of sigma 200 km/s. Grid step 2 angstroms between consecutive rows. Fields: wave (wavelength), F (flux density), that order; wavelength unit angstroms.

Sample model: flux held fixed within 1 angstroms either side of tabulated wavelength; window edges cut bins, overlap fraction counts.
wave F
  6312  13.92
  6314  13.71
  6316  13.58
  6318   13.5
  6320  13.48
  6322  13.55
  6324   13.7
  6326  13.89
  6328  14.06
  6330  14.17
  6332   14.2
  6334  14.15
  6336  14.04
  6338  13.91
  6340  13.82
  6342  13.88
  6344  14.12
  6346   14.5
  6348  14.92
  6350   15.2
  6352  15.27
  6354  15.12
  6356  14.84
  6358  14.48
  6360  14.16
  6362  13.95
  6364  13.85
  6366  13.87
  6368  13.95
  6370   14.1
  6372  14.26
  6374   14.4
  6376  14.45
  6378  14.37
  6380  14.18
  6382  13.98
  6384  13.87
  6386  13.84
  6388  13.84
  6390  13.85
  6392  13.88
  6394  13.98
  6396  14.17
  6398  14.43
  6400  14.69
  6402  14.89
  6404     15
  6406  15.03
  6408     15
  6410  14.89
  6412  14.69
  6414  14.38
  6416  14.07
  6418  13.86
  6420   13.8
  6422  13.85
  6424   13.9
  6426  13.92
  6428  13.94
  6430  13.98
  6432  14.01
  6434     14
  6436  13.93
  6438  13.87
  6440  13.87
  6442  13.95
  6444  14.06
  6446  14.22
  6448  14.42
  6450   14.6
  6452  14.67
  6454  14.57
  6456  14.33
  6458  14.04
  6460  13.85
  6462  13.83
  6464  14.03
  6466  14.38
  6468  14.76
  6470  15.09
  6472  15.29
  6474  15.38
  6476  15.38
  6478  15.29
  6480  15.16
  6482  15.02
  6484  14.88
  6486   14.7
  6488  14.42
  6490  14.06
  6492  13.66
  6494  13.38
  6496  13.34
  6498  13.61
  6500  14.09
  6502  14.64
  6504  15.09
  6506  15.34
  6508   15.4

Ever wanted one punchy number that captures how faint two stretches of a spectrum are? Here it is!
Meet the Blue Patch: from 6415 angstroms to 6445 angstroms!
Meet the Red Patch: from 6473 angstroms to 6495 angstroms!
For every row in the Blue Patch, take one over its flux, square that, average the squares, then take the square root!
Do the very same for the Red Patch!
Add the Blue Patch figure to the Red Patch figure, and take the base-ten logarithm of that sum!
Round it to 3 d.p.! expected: -0.853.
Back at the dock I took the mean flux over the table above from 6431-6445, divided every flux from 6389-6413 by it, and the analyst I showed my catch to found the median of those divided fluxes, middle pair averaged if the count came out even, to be 1.05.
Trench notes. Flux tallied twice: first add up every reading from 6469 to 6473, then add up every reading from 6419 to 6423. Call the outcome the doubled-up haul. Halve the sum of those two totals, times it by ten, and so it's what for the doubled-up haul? 290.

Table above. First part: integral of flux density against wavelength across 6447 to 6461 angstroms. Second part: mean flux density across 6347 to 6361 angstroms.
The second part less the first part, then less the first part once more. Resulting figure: -387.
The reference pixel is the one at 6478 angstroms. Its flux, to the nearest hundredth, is 15.29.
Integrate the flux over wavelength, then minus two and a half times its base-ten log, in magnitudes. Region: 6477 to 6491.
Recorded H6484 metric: -5.79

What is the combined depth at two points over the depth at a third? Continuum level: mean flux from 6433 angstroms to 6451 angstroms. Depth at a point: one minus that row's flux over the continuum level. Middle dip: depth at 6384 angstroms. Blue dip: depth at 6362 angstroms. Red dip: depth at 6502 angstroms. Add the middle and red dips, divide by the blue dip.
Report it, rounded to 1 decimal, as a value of -2.0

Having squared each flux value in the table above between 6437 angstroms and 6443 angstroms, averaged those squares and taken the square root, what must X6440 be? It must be 13.90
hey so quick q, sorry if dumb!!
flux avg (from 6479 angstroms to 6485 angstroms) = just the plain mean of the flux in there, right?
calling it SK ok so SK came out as 15.0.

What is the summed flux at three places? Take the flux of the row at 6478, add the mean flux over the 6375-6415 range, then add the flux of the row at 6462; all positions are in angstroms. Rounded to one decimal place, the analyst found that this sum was 43.5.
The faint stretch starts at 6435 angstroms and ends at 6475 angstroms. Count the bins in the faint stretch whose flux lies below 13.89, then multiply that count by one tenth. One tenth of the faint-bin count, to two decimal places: 0.40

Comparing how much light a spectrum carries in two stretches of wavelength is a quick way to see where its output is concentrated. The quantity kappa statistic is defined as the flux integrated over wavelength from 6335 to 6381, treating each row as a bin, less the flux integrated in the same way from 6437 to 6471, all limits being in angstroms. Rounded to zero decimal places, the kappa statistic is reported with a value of 174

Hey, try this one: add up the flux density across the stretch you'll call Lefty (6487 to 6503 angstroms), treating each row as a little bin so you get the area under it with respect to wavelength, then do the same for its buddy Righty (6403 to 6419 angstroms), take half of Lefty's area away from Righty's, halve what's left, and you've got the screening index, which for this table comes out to 61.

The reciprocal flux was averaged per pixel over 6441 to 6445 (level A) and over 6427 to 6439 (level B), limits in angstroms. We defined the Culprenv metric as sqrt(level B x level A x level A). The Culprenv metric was 0.0191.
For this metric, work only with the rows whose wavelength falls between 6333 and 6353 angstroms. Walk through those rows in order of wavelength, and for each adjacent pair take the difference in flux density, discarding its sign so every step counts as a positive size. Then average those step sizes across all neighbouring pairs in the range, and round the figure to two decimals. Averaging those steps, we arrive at 0.20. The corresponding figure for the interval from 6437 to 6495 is 0.19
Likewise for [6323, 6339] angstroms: 0.11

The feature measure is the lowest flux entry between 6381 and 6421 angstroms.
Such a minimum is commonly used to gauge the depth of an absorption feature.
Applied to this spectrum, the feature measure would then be 13.8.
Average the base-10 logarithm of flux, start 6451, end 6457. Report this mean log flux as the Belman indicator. 1.16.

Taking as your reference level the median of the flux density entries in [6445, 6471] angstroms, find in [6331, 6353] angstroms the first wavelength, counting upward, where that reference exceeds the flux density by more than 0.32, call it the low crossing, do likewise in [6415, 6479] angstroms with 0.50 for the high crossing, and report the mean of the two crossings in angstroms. 6377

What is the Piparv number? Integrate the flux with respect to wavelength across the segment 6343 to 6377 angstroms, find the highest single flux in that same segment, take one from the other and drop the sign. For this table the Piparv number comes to 476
